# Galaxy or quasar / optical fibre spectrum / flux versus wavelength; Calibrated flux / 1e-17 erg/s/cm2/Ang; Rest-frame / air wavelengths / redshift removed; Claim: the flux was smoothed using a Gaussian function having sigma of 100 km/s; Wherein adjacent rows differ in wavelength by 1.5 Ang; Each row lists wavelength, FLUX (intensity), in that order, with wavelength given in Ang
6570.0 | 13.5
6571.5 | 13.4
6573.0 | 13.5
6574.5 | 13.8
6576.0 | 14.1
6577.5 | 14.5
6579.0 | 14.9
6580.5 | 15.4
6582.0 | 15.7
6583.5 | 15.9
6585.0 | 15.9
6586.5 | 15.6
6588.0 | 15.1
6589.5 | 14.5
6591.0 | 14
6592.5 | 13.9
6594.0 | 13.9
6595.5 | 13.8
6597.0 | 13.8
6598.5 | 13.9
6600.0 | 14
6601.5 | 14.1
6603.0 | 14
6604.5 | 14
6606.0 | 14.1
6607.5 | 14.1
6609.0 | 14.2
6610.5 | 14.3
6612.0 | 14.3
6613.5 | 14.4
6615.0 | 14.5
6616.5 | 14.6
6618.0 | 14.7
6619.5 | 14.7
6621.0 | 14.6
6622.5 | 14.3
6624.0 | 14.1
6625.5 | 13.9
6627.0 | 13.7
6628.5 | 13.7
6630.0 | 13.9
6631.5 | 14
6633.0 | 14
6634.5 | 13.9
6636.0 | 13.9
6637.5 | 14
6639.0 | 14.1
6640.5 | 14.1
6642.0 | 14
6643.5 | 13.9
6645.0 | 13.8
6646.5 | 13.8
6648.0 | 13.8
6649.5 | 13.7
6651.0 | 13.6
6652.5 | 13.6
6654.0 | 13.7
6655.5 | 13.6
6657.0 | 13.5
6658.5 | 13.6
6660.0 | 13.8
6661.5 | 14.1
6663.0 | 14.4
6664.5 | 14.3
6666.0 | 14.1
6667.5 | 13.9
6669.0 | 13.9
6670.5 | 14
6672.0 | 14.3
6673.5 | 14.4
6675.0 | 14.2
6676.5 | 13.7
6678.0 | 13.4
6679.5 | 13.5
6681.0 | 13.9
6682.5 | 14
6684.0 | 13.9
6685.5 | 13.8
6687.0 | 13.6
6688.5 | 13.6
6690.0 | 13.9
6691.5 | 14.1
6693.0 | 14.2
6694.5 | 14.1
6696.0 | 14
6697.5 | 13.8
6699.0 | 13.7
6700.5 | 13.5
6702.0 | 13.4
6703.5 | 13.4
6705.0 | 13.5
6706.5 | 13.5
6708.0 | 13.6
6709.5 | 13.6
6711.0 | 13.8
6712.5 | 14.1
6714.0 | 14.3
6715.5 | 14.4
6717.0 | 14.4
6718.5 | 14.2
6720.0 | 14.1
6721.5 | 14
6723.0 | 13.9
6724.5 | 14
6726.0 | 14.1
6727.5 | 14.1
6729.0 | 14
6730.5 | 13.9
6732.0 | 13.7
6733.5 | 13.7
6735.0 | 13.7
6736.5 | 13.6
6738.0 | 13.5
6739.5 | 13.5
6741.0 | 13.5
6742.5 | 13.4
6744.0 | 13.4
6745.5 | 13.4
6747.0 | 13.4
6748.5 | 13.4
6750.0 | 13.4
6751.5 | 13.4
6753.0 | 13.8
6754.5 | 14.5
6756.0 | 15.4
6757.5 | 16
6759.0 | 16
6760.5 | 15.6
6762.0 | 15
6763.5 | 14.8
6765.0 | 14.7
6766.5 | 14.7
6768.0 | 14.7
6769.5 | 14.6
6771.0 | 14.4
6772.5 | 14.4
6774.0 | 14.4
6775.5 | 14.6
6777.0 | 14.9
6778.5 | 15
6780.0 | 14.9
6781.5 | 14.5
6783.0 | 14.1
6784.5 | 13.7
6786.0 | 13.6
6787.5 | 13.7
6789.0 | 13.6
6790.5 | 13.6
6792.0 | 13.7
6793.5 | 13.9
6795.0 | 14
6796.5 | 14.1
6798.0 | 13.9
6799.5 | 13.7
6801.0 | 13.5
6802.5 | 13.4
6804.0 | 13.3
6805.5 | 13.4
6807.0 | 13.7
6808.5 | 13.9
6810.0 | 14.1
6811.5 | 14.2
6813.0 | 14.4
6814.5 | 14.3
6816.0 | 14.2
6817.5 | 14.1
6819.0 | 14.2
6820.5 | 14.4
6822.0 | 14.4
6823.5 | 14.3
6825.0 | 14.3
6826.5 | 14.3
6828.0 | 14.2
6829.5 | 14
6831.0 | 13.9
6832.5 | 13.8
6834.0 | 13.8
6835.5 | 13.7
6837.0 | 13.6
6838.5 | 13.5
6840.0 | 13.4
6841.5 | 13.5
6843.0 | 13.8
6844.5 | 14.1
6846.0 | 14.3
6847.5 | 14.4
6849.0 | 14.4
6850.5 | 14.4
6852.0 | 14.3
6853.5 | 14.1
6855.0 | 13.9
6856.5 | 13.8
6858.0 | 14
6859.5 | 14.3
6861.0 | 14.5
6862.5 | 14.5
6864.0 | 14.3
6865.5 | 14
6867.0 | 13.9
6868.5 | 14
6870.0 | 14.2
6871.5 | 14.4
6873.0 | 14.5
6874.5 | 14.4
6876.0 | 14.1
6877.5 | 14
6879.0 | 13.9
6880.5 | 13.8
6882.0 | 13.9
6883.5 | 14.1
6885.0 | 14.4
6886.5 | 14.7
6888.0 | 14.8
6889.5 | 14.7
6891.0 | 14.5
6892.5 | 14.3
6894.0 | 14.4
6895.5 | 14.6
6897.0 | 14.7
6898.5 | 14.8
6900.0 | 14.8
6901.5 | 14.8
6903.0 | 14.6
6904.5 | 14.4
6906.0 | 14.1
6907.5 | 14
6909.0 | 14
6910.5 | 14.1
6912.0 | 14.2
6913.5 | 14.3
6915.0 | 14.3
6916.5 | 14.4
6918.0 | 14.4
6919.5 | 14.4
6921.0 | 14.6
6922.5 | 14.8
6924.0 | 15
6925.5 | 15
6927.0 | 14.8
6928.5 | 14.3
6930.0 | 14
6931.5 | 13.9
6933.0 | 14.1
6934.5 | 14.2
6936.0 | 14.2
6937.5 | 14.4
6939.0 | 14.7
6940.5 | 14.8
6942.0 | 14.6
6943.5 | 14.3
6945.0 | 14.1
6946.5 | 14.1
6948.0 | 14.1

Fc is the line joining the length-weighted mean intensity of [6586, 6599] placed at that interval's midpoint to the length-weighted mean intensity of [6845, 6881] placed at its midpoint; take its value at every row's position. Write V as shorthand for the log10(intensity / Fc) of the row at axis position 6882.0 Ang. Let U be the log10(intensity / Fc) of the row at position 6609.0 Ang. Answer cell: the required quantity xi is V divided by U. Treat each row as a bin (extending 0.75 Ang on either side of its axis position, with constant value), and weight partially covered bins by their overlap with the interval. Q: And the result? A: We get 5.2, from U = -0.002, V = -0.01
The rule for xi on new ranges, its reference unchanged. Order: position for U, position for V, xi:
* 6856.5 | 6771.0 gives -0.5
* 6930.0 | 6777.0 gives -4.0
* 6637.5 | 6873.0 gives -1.3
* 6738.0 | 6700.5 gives 1.0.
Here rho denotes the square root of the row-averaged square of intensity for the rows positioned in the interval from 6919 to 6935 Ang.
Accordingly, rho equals 14.5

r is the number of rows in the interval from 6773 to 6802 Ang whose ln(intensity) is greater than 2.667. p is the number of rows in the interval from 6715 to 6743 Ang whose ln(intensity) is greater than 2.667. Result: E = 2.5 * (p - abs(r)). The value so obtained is -10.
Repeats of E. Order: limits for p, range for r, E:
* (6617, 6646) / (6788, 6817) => 5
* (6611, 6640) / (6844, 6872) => 0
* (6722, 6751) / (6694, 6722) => -5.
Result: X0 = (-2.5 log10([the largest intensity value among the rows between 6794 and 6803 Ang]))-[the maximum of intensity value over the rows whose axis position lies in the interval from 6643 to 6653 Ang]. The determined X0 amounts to -16.8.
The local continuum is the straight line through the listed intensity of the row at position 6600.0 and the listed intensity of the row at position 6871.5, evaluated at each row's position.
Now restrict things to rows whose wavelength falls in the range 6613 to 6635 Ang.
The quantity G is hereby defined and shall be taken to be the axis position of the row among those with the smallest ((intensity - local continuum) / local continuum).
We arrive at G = 6628.5 Ang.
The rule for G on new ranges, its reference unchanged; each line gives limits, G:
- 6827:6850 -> 6840.0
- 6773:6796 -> 6790.5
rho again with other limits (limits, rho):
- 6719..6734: 14.0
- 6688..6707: 13.7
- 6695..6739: 13.8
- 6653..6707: 13.8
